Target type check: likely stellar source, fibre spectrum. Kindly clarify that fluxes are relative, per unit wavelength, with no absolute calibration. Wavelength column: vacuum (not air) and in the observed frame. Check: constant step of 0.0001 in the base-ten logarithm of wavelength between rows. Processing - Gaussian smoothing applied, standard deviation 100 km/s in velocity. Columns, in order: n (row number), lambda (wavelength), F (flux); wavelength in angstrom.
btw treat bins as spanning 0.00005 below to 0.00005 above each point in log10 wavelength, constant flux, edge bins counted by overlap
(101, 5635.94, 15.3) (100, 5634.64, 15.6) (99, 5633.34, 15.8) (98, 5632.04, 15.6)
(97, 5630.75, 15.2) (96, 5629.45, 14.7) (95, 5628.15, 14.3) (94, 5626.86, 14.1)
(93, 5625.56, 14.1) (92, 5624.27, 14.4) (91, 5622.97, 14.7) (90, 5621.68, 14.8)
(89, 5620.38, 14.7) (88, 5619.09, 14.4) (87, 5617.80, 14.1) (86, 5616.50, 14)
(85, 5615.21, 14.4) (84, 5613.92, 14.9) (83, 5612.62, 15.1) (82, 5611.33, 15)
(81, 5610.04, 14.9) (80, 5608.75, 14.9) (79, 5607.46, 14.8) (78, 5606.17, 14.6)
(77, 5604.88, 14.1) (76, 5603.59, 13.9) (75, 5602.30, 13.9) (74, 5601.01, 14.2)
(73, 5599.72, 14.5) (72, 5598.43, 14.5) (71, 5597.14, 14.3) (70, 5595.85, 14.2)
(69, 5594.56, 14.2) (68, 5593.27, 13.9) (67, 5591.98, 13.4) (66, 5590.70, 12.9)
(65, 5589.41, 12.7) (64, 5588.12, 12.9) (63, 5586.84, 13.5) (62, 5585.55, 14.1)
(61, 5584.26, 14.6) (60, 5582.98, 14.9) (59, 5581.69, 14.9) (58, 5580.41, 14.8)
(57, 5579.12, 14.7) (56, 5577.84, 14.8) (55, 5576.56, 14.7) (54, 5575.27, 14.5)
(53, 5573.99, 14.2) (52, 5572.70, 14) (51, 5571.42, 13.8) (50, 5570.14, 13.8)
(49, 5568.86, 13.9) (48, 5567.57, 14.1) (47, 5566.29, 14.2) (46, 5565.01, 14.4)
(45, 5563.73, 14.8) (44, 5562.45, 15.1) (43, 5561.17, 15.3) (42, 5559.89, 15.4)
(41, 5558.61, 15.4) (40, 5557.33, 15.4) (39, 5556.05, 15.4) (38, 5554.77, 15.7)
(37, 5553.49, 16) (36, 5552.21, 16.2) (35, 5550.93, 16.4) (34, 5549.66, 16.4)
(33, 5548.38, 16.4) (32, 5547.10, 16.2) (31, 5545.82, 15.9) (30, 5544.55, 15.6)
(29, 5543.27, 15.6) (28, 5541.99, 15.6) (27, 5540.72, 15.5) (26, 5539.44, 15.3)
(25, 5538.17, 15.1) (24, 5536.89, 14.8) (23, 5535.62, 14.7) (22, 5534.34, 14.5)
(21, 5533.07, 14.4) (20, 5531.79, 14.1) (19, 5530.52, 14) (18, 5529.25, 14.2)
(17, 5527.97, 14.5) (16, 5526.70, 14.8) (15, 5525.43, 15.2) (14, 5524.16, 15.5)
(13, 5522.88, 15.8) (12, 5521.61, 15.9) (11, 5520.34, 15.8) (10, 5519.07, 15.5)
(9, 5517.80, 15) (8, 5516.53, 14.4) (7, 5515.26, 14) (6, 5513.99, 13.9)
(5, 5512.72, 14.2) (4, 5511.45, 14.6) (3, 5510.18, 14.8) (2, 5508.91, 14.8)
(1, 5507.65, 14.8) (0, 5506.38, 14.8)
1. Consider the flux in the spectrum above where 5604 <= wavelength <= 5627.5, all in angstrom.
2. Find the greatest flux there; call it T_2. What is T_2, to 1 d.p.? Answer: 15.1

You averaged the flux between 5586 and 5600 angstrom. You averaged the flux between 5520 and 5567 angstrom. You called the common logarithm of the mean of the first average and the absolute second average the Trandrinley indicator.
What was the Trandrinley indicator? 1.16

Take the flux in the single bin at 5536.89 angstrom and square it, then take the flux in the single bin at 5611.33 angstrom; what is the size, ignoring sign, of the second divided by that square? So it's 0.068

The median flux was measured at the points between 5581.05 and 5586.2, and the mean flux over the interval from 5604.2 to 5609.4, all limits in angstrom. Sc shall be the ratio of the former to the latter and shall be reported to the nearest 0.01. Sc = 1.01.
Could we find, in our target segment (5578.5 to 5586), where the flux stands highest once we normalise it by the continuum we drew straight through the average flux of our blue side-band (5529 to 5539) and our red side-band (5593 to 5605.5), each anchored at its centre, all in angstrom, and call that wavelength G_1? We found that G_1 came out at 5582.98 angstrom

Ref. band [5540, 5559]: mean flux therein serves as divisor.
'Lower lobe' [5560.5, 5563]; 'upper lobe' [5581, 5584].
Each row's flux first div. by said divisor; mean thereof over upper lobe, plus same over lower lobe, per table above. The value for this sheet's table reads 1.90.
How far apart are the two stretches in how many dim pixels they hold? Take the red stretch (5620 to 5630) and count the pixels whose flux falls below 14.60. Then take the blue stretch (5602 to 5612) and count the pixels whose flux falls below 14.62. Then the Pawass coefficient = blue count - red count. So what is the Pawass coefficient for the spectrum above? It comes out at 0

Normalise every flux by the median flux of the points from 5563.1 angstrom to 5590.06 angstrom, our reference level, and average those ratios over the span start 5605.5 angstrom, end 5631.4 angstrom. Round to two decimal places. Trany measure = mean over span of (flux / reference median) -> 1.03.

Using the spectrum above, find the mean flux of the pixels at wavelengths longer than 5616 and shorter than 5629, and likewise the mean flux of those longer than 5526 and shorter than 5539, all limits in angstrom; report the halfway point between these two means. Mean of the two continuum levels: 14.4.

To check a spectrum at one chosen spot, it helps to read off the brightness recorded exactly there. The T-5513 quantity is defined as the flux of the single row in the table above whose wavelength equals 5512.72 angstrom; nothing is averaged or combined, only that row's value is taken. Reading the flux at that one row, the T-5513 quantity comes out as 14.2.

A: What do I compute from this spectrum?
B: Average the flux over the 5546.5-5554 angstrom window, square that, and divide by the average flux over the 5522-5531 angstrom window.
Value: 17.8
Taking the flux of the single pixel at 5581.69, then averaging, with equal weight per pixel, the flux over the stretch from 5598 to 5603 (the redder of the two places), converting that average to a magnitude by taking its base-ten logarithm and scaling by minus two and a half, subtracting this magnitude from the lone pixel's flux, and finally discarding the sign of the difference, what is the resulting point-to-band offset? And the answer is 17.8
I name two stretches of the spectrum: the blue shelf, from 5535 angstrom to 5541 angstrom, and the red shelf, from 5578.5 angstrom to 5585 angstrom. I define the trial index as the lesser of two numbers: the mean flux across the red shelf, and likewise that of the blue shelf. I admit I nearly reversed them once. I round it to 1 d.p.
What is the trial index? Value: 14.8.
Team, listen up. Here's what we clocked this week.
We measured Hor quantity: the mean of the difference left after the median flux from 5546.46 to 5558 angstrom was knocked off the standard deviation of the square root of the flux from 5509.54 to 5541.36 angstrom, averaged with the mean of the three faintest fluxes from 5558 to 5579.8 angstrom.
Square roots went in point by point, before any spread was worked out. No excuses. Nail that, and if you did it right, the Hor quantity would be -1.1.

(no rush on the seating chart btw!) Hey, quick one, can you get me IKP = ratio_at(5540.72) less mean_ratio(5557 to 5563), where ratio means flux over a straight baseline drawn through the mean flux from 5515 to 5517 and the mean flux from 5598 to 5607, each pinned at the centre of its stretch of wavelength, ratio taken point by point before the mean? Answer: 0.013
